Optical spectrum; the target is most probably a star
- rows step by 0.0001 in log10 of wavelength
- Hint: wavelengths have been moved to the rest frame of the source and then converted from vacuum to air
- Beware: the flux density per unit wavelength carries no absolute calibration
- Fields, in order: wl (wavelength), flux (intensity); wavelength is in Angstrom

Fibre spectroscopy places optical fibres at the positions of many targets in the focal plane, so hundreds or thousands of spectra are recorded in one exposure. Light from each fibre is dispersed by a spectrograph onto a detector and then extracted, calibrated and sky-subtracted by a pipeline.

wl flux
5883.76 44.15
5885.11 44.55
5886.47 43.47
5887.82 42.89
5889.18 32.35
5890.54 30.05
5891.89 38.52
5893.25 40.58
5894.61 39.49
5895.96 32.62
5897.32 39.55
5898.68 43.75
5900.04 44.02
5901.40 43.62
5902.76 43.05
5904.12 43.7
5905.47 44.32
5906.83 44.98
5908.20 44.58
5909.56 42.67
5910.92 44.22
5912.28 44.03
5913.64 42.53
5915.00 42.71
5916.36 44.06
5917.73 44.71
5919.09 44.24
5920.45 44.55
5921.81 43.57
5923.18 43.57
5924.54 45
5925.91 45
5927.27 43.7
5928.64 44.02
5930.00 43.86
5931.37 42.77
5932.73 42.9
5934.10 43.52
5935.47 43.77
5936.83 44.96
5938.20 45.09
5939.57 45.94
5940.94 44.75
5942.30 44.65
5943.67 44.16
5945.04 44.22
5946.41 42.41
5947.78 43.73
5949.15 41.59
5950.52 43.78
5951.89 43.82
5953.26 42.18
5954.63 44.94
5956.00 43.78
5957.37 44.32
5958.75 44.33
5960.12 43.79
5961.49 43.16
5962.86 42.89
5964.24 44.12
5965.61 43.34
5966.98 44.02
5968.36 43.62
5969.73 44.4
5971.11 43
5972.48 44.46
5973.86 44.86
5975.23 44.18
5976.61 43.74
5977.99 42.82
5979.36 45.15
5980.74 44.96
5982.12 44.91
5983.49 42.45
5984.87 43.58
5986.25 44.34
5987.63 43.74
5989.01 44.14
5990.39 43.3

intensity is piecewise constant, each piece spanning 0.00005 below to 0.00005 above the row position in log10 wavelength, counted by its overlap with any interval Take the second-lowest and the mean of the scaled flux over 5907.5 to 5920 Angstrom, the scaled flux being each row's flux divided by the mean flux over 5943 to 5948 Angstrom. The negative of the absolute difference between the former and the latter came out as -0.025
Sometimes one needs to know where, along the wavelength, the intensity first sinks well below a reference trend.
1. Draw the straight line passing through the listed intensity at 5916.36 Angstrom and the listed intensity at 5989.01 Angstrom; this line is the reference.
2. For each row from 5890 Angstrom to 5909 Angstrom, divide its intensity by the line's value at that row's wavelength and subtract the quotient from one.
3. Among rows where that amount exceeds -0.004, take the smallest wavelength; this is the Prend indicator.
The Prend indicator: 5890.54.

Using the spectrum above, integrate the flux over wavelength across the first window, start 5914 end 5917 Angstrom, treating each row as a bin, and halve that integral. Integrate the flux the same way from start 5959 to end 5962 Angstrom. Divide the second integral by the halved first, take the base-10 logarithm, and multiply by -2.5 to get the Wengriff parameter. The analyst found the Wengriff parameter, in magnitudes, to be -0.76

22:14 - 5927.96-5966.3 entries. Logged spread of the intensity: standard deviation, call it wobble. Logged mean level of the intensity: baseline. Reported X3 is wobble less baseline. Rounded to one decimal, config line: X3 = -42.9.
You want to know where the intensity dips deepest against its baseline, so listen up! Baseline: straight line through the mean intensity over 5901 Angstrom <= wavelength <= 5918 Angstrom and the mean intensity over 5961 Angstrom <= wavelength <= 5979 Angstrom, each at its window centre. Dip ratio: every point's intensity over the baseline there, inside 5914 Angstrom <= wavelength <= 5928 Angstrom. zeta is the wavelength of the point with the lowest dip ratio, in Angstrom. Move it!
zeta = 5915.00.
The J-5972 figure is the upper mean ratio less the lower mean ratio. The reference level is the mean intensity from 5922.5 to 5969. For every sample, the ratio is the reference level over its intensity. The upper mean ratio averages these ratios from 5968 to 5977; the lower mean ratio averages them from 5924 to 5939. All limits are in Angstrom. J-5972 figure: 0.000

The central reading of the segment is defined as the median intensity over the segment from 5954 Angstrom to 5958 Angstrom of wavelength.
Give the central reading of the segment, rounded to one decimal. 44.3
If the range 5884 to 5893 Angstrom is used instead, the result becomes 40.7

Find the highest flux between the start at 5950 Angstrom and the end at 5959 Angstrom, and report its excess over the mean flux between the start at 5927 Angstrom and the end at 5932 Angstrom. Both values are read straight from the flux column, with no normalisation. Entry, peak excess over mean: 1.4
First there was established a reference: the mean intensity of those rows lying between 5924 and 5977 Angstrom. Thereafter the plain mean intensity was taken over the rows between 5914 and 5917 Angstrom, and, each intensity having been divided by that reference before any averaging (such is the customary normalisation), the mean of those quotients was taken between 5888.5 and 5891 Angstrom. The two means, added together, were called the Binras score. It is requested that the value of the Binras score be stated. 44.1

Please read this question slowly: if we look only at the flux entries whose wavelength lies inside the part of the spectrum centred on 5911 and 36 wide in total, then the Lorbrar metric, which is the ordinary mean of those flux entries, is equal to 43.1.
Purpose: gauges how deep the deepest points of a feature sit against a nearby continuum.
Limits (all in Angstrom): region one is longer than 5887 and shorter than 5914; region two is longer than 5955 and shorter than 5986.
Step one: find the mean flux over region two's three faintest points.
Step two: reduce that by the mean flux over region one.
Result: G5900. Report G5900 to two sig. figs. 1.6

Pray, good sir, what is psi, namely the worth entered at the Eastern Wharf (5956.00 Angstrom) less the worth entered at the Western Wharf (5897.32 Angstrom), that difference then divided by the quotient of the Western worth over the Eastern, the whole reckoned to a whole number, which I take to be 5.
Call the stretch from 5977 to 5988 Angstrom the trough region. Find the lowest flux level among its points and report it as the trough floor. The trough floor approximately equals 42.45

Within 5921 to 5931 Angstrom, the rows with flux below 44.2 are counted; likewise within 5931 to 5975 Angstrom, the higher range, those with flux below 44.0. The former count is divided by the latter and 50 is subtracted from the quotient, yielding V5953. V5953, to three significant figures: -49.7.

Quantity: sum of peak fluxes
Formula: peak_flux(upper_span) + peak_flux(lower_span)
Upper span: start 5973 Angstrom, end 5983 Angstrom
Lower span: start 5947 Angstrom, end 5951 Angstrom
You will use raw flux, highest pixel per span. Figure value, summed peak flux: 88.9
